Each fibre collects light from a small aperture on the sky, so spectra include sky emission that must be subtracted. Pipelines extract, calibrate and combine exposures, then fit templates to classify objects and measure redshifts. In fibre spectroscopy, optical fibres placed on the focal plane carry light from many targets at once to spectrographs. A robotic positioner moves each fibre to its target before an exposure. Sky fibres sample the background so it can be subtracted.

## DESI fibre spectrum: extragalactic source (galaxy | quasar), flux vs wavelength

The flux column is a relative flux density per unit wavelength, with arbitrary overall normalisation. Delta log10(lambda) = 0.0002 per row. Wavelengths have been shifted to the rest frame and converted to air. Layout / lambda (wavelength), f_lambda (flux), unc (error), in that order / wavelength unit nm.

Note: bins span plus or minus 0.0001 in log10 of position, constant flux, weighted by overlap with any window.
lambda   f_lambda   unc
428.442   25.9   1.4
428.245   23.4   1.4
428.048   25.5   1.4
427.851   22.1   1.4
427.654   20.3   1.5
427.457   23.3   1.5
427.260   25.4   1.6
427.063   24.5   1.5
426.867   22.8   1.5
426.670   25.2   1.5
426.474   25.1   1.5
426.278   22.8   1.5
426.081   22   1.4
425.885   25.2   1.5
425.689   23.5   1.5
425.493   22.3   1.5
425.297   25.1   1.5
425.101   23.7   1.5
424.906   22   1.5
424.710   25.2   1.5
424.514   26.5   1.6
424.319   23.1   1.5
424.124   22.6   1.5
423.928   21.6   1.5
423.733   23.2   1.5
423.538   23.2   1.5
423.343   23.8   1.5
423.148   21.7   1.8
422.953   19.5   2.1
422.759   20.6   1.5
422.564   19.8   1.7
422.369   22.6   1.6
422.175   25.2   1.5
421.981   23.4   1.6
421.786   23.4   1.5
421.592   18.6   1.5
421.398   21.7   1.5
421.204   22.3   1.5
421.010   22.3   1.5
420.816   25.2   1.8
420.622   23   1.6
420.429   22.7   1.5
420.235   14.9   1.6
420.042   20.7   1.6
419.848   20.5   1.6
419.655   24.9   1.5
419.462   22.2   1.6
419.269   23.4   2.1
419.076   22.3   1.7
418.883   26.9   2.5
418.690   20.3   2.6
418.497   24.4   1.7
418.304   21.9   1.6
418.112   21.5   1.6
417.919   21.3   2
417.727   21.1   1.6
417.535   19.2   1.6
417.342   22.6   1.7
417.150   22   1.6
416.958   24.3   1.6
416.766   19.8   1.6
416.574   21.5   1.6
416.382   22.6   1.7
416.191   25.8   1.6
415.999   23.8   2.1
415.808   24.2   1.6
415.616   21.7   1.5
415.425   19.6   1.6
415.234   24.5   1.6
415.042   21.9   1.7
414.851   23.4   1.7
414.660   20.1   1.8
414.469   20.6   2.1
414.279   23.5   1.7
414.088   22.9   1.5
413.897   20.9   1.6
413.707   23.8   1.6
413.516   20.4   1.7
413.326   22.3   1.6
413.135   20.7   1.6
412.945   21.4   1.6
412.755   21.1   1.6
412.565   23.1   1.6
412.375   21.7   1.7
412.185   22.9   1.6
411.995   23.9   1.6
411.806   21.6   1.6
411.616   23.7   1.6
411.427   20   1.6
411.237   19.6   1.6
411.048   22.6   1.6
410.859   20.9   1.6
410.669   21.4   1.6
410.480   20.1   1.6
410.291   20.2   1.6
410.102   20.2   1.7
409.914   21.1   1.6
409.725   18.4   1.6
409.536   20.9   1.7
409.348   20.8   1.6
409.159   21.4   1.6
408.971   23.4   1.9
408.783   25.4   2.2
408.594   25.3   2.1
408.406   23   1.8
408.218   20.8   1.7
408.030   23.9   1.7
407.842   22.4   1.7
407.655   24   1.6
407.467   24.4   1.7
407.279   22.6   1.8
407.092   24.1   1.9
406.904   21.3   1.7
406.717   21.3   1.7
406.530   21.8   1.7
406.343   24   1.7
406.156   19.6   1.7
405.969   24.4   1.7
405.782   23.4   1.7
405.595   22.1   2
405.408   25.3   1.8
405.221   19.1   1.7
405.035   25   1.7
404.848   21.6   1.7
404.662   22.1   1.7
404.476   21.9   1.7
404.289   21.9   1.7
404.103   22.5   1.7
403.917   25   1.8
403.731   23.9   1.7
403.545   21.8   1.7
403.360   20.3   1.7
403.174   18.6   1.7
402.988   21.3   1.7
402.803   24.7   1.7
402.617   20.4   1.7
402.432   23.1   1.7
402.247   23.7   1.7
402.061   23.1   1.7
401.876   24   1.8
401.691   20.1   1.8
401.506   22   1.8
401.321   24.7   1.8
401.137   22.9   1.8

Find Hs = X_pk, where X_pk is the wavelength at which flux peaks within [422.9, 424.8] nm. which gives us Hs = 424.514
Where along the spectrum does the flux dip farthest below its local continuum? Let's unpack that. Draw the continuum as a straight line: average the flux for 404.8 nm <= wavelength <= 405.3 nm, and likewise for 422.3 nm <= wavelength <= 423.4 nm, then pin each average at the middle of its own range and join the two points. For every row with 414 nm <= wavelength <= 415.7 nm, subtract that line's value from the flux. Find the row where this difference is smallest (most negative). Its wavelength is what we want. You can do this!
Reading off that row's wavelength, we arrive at 415.425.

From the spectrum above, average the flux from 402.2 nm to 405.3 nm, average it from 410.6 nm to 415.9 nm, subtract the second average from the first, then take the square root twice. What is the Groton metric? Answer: 0.69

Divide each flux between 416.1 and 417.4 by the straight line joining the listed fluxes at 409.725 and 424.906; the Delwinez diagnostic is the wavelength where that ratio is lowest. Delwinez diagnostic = 416.766 nm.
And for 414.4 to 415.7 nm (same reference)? 415.425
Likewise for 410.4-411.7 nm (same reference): 411.237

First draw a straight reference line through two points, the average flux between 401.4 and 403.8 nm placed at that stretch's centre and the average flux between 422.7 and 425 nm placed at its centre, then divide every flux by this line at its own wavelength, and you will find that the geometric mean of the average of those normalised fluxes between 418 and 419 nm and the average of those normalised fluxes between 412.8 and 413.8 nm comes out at 0.99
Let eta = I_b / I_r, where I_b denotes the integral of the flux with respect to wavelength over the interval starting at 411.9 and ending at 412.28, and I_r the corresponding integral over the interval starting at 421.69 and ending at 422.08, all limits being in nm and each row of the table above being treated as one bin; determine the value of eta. 0.98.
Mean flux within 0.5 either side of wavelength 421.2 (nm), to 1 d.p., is 22.0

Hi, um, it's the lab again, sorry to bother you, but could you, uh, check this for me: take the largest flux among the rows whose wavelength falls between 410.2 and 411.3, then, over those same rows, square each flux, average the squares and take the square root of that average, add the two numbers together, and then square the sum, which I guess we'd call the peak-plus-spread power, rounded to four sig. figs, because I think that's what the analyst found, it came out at 1886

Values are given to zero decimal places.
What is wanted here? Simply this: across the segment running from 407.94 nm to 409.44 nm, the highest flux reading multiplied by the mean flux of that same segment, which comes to 584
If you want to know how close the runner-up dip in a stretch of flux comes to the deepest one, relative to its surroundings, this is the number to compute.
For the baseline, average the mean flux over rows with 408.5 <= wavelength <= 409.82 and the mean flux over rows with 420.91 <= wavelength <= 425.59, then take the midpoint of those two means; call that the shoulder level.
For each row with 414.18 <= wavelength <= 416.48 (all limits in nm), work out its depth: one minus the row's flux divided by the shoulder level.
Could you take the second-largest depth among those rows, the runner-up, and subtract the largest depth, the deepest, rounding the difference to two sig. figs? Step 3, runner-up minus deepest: -0.022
